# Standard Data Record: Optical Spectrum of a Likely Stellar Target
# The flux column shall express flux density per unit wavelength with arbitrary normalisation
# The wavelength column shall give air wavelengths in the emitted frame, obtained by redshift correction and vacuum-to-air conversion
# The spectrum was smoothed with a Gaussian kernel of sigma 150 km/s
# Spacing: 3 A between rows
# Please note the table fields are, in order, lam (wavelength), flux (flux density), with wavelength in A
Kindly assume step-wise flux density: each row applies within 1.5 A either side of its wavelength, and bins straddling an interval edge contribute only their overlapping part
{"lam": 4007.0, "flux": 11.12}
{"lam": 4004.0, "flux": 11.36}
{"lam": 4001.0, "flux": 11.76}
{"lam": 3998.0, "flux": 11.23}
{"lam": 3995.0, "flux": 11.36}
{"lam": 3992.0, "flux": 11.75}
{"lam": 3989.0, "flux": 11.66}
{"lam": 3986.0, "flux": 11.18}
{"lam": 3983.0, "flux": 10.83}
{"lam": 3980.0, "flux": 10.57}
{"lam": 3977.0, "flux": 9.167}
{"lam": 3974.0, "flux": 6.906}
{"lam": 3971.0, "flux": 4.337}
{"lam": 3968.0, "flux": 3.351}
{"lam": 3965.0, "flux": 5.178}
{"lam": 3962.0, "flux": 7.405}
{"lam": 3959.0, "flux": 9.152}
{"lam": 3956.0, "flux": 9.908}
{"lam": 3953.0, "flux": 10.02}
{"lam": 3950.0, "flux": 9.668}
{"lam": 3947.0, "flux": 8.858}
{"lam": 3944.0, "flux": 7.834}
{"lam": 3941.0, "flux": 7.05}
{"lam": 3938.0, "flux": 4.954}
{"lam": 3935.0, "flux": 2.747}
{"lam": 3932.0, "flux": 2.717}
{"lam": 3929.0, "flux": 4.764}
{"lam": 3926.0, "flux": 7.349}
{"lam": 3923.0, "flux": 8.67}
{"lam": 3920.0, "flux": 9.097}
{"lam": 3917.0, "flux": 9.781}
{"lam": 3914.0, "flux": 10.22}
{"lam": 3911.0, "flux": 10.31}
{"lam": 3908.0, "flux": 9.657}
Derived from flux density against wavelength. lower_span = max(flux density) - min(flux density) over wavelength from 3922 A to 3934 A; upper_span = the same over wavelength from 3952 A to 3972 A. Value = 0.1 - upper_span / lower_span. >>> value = -1.0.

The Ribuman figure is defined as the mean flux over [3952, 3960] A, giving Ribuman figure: 10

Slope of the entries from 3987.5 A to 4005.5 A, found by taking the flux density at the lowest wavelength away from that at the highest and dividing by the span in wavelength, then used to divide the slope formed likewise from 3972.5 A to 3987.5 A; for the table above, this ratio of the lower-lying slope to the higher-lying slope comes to -18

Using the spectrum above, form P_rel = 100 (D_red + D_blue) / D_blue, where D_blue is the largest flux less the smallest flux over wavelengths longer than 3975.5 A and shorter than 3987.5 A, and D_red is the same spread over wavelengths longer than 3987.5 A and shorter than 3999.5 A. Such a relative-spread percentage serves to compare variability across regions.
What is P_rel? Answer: 126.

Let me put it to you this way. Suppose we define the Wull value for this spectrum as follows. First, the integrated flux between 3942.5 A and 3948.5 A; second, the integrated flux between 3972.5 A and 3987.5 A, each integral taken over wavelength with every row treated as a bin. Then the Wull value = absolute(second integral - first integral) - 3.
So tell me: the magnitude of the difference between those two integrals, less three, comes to 93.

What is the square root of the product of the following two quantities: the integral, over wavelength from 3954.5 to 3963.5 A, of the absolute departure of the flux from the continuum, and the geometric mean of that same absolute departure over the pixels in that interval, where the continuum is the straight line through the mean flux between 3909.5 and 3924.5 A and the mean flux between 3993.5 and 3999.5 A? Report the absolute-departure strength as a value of 4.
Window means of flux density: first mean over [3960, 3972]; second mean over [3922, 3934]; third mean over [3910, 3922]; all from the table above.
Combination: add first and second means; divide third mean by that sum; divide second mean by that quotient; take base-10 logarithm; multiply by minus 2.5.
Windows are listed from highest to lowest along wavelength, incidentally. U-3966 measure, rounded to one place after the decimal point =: -2.0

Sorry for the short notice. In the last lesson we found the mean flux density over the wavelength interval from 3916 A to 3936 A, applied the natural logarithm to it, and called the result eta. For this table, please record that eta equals 1.86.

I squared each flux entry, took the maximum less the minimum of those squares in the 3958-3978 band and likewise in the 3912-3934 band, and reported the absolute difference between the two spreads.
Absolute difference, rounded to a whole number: 24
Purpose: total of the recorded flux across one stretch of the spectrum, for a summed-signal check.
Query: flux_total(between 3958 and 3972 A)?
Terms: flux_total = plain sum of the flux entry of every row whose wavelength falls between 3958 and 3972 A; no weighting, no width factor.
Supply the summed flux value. 29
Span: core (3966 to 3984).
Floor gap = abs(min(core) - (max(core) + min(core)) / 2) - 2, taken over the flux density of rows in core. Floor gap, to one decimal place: 1.7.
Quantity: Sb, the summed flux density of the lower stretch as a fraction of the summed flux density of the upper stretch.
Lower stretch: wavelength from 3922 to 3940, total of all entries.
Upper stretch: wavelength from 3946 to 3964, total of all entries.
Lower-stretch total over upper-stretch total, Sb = 0.57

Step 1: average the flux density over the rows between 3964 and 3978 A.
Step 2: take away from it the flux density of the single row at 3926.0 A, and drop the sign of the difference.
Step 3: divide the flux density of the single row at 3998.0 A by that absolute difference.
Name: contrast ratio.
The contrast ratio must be 7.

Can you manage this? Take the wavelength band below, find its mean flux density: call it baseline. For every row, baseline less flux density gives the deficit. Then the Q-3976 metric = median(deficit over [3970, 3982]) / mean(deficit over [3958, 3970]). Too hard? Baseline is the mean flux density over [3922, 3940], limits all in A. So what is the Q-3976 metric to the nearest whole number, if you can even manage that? 3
